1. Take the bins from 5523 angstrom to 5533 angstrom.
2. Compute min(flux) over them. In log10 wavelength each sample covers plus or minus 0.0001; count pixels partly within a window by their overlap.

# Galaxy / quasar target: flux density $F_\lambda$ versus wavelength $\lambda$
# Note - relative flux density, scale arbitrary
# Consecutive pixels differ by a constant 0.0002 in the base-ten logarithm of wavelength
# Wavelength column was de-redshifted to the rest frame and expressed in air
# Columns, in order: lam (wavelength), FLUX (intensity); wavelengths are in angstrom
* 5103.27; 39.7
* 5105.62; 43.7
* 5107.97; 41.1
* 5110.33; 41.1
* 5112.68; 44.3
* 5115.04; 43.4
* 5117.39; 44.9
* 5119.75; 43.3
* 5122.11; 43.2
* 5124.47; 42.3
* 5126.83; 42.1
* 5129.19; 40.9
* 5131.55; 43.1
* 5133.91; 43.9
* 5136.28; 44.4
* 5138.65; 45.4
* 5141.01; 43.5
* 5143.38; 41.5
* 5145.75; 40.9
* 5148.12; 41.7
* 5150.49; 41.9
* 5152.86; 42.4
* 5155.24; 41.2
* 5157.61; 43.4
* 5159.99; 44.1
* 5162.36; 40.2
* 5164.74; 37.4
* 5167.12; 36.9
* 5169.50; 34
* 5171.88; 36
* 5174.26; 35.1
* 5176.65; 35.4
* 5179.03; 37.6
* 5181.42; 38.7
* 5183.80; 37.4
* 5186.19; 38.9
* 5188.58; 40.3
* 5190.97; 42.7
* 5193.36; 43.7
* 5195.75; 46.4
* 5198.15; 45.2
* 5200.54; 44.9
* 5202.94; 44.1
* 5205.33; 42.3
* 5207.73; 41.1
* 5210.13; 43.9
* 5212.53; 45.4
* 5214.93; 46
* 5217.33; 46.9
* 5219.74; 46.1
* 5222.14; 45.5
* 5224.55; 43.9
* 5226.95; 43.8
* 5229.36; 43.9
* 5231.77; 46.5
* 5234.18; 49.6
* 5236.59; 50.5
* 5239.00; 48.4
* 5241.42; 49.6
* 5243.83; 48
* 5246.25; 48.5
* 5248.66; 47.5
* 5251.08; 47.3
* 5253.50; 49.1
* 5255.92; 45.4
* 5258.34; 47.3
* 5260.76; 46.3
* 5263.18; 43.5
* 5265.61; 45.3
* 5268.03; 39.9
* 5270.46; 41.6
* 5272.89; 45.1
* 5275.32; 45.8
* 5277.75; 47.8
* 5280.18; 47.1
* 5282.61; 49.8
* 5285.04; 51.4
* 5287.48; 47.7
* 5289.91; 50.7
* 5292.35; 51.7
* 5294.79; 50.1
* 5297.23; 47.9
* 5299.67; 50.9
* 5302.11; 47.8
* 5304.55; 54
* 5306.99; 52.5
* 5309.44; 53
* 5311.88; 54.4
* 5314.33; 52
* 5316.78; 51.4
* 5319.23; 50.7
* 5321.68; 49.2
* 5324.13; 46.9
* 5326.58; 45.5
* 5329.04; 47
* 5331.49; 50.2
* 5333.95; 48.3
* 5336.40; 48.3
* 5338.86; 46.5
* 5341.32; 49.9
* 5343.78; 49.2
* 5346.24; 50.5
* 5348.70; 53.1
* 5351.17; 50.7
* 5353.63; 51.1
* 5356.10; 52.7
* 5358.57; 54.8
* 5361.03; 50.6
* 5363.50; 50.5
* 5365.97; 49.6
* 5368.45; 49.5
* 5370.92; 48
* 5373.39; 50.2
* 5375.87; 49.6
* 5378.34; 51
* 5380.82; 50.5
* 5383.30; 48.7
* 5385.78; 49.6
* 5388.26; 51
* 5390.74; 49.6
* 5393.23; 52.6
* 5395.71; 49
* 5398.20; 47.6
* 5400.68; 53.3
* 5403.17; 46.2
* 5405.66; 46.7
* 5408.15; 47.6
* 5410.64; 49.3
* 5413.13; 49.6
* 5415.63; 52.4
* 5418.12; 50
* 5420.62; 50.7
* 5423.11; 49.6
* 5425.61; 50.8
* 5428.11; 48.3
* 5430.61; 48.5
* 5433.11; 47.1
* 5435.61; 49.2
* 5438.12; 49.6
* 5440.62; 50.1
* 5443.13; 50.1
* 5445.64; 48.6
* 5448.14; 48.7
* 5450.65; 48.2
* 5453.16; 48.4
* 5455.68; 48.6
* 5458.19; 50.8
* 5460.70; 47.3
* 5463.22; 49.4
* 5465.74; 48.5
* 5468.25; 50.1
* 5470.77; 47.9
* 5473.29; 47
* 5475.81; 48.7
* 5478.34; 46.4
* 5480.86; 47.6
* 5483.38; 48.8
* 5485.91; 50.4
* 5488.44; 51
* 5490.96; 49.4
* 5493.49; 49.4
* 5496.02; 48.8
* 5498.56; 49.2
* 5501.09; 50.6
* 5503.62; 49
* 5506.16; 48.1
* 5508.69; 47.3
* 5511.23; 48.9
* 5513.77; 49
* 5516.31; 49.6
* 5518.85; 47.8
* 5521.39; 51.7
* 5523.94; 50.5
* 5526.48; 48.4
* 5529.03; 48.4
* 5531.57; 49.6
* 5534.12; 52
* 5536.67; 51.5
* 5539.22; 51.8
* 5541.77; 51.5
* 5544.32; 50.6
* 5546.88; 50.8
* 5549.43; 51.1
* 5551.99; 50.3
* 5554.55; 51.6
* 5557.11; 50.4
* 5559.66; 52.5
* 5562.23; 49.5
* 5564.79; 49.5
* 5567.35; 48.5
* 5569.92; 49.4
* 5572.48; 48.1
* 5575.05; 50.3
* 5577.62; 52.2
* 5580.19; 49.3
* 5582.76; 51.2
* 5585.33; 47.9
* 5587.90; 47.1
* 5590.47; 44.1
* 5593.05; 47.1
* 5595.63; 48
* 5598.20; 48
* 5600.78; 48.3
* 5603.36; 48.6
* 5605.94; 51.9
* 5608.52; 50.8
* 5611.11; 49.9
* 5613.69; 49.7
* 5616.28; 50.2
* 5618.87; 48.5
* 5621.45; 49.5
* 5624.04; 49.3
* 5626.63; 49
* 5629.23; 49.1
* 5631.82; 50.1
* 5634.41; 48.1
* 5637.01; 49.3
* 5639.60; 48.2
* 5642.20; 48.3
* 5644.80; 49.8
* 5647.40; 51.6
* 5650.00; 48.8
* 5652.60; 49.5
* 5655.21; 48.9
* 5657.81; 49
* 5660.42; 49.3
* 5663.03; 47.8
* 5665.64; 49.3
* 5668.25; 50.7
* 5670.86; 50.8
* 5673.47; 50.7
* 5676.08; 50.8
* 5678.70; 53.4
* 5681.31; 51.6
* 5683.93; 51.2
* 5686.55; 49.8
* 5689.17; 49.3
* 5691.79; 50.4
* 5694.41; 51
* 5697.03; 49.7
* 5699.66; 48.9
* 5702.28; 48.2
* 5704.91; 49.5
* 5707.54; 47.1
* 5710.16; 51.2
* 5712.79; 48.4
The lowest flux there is 48.4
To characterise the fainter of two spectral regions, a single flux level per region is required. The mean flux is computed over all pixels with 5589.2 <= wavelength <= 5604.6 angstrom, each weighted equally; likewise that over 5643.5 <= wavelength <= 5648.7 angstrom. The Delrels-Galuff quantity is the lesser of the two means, 47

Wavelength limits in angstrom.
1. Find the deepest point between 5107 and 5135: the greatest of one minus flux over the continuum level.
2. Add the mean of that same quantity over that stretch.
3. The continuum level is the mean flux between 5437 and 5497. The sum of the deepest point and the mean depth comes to 0.29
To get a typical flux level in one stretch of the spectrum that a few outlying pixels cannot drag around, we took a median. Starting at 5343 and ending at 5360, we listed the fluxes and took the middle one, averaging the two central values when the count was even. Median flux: 51.1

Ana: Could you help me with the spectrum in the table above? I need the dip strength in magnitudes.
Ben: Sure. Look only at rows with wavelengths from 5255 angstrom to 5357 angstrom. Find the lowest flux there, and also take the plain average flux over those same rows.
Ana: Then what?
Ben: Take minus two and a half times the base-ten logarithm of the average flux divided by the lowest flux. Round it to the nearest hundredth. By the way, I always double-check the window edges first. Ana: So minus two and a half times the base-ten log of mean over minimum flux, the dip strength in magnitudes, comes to -0.22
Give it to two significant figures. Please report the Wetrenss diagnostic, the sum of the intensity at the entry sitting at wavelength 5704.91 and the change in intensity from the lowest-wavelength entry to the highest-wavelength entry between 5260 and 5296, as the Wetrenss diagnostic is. 53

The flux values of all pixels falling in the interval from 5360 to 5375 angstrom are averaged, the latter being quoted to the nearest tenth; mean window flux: 49.7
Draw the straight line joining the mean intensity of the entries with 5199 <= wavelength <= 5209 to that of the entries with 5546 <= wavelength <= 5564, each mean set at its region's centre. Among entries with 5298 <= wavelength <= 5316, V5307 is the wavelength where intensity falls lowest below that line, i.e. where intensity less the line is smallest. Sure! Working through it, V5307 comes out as 5302.11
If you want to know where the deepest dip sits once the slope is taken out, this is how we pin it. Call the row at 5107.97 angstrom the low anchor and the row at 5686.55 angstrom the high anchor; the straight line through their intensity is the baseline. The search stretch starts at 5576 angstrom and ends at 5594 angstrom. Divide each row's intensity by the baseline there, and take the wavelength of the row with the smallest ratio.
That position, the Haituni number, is 5590.47 angstrom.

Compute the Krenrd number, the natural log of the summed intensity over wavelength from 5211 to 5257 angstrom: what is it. 6.79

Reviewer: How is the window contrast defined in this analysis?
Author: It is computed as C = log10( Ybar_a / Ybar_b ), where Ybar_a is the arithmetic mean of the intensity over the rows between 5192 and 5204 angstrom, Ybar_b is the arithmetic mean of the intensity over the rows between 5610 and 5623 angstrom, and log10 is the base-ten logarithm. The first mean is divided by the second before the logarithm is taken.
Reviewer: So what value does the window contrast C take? -0.04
